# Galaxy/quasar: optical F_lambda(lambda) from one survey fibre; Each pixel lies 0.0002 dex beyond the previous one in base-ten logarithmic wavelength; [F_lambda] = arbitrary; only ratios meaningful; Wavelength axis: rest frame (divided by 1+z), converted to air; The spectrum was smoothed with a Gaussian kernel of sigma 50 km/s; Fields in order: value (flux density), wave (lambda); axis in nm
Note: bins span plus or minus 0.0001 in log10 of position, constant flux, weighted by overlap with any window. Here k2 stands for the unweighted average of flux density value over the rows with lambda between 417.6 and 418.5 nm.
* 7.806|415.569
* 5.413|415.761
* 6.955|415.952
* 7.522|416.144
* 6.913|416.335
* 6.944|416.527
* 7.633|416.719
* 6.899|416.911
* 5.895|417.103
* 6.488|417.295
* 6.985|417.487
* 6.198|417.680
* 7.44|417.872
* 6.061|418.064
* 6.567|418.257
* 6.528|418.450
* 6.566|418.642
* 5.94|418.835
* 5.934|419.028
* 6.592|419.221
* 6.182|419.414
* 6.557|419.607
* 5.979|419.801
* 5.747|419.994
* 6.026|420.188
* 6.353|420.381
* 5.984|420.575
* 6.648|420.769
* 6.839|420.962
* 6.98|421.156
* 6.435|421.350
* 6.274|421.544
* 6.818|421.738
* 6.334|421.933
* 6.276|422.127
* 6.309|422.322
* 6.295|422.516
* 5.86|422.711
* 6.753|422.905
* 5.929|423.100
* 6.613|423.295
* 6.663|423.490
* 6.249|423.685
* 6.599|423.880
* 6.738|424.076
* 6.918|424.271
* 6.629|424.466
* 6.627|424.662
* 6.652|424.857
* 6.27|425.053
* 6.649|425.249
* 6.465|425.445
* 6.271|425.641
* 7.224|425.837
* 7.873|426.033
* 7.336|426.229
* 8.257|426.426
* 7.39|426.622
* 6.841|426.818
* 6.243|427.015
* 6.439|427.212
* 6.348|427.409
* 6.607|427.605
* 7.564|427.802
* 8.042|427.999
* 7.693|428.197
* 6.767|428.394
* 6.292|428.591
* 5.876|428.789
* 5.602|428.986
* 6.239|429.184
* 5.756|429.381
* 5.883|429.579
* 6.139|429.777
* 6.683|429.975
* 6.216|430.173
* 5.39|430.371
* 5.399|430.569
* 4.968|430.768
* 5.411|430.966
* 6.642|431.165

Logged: 6.56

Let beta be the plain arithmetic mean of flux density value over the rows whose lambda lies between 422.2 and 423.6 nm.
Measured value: 6.3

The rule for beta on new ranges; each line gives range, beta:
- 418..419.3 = 6.3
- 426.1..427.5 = 7.0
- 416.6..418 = 6.8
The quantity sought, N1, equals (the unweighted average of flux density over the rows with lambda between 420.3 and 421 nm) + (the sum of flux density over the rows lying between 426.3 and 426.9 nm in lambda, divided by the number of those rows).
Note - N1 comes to 14.0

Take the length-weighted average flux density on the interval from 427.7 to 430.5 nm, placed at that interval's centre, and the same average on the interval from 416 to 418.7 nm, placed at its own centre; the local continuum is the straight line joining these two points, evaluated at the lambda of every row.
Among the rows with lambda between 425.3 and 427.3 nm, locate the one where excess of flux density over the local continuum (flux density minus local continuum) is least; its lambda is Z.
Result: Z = 425.641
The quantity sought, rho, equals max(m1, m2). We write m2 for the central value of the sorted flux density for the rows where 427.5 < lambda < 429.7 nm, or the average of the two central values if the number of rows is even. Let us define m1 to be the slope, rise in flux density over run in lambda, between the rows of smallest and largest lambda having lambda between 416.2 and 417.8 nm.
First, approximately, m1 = -0.5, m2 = 6.29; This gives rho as 6.29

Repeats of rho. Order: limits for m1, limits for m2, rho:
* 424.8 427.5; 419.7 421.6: 6.31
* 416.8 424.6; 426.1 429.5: 6.61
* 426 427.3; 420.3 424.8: 6.60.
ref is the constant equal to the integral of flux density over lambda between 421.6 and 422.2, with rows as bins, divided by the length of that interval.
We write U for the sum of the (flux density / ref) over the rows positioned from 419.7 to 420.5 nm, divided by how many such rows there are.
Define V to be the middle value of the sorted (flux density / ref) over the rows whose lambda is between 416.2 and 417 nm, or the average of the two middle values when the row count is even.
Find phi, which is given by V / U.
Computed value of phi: 1.150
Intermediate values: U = 0.93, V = 1.07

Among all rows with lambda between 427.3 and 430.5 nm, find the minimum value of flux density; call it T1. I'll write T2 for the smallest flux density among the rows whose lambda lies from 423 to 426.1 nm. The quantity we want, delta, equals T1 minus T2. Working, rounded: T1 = 5.39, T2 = 5.929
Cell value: -0.5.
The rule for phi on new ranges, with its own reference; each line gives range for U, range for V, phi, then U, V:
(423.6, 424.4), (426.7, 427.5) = 0.965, 1.02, 0.99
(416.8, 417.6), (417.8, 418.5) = 0.997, 1.02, 1.01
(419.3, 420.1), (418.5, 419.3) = 1.022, 0.95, 0.97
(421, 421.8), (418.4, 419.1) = 0.941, 1.02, 0.96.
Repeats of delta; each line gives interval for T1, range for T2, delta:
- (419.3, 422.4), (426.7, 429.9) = 0.1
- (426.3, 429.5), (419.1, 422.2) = -0.1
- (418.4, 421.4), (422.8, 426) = -0.2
